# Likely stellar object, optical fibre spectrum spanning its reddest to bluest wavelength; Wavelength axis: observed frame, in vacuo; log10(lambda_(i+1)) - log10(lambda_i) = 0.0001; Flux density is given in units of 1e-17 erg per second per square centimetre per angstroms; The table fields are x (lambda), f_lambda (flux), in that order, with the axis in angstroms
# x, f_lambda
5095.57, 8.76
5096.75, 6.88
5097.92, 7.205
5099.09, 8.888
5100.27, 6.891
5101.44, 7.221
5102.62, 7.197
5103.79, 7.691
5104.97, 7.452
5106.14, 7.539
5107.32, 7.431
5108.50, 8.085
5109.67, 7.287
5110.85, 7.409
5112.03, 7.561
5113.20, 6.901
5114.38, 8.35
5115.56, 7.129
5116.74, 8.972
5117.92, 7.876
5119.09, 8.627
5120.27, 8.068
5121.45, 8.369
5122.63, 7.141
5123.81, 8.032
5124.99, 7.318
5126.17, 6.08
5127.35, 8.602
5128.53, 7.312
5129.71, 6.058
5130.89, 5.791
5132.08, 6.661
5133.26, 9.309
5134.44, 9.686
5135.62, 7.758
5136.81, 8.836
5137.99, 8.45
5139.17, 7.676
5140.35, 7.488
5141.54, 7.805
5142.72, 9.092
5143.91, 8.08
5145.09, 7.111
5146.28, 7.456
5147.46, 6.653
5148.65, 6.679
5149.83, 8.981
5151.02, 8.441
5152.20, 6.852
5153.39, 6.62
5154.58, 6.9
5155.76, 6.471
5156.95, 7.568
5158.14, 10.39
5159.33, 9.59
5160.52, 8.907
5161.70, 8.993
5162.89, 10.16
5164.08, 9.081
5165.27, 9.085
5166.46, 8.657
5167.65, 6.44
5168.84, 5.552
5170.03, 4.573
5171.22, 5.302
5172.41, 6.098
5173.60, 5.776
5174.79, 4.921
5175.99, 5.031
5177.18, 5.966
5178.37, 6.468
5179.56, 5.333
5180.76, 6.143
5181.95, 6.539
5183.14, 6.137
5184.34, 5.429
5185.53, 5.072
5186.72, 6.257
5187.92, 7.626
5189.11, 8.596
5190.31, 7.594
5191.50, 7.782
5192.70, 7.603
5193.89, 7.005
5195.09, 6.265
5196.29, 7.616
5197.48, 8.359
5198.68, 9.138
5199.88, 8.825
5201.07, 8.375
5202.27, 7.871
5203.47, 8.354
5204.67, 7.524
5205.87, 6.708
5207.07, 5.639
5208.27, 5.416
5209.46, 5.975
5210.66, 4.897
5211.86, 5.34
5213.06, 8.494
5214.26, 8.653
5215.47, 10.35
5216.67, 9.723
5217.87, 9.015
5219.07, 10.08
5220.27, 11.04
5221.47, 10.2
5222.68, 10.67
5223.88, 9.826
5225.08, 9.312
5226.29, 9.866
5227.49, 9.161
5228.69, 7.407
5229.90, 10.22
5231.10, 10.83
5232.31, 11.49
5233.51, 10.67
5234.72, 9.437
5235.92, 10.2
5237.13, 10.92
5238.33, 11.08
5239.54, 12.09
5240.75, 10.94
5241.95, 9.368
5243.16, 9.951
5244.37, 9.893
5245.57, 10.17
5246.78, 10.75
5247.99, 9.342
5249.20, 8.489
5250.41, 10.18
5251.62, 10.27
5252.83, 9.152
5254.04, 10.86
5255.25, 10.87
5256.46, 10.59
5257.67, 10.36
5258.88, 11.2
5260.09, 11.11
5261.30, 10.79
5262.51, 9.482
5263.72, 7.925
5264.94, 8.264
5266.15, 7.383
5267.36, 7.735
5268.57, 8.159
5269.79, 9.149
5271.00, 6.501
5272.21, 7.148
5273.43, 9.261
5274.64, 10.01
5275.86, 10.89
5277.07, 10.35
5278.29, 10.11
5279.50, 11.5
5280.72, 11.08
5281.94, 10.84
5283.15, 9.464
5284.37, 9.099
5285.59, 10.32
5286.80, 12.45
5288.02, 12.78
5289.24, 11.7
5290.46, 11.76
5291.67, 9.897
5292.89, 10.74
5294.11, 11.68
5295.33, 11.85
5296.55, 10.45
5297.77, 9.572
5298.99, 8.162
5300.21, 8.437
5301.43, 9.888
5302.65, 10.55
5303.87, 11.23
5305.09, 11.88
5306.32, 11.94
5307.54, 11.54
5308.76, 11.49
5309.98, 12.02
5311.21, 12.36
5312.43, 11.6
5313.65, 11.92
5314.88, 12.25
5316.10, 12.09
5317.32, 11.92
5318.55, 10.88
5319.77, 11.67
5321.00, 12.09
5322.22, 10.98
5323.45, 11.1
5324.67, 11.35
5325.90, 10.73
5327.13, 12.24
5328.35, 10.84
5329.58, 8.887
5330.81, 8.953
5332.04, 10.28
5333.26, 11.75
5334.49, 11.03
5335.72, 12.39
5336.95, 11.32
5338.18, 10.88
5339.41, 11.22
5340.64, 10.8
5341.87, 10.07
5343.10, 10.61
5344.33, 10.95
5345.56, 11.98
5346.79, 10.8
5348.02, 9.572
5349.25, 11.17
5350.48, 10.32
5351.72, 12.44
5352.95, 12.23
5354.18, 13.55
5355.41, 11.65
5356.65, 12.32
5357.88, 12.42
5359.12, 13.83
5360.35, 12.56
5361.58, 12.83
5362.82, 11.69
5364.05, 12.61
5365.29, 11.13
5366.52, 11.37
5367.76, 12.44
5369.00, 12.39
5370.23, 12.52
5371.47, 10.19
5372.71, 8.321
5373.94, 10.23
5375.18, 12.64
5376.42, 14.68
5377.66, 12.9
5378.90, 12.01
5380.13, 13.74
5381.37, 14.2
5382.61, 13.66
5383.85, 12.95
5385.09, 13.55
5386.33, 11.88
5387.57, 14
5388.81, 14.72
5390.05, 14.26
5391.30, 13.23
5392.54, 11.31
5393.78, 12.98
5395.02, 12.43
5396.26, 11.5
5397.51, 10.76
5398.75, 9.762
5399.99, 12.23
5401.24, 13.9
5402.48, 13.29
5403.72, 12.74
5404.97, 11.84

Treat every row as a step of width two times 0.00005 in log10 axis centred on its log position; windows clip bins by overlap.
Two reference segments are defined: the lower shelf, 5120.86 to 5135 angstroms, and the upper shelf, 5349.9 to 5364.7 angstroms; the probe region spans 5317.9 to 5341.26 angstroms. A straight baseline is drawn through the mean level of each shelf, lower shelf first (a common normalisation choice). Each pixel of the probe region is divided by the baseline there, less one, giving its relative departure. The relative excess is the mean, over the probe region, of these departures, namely -0.06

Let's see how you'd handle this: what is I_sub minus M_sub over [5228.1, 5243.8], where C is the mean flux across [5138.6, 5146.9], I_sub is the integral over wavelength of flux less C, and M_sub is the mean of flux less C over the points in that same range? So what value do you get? 37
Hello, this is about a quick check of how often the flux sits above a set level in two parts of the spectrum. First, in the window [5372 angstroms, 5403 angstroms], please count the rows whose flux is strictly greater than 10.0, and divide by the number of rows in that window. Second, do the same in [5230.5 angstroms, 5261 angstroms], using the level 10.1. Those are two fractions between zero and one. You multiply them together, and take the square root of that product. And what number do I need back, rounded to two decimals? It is 0.81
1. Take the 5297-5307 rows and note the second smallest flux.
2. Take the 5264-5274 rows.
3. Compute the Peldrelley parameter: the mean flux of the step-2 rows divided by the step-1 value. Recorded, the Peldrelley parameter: 0.94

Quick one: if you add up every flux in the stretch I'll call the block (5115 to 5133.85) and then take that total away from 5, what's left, -116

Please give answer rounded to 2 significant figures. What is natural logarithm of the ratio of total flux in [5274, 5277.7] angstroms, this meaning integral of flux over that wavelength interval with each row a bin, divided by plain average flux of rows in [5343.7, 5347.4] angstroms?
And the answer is 1.2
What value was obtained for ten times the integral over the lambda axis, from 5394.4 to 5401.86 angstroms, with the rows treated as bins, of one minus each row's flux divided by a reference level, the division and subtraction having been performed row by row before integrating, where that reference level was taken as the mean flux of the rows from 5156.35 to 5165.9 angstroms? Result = -21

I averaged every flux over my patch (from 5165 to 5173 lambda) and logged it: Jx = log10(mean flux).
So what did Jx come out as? 0.81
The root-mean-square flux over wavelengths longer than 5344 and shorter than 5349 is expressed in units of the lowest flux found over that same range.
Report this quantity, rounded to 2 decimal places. 1.13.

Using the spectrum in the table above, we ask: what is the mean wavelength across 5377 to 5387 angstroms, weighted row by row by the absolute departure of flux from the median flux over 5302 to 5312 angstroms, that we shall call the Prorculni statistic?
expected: 5381.9 angstroms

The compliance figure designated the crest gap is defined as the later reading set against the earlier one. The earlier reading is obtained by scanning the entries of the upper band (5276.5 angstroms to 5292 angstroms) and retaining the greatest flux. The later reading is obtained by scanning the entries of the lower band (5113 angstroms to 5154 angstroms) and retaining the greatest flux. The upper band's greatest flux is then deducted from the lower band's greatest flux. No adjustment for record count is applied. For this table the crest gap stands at -3.1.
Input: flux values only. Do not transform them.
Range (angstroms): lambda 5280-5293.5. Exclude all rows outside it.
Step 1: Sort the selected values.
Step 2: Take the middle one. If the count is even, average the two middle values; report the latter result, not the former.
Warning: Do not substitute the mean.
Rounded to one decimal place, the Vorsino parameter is 10.8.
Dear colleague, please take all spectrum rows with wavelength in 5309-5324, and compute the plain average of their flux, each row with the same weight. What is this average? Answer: 12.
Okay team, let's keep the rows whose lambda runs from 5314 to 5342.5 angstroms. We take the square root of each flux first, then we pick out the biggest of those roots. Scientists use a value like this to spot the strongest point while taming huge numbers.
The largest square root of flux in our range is 3.5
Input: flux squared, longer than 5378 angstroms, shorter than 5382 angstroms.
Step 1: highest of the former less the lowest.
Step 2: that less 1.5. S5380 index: 55.9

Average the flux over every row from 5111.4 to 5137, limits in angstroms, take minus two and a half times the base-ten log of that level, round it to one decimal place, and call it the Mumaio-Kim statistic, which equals -2.2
